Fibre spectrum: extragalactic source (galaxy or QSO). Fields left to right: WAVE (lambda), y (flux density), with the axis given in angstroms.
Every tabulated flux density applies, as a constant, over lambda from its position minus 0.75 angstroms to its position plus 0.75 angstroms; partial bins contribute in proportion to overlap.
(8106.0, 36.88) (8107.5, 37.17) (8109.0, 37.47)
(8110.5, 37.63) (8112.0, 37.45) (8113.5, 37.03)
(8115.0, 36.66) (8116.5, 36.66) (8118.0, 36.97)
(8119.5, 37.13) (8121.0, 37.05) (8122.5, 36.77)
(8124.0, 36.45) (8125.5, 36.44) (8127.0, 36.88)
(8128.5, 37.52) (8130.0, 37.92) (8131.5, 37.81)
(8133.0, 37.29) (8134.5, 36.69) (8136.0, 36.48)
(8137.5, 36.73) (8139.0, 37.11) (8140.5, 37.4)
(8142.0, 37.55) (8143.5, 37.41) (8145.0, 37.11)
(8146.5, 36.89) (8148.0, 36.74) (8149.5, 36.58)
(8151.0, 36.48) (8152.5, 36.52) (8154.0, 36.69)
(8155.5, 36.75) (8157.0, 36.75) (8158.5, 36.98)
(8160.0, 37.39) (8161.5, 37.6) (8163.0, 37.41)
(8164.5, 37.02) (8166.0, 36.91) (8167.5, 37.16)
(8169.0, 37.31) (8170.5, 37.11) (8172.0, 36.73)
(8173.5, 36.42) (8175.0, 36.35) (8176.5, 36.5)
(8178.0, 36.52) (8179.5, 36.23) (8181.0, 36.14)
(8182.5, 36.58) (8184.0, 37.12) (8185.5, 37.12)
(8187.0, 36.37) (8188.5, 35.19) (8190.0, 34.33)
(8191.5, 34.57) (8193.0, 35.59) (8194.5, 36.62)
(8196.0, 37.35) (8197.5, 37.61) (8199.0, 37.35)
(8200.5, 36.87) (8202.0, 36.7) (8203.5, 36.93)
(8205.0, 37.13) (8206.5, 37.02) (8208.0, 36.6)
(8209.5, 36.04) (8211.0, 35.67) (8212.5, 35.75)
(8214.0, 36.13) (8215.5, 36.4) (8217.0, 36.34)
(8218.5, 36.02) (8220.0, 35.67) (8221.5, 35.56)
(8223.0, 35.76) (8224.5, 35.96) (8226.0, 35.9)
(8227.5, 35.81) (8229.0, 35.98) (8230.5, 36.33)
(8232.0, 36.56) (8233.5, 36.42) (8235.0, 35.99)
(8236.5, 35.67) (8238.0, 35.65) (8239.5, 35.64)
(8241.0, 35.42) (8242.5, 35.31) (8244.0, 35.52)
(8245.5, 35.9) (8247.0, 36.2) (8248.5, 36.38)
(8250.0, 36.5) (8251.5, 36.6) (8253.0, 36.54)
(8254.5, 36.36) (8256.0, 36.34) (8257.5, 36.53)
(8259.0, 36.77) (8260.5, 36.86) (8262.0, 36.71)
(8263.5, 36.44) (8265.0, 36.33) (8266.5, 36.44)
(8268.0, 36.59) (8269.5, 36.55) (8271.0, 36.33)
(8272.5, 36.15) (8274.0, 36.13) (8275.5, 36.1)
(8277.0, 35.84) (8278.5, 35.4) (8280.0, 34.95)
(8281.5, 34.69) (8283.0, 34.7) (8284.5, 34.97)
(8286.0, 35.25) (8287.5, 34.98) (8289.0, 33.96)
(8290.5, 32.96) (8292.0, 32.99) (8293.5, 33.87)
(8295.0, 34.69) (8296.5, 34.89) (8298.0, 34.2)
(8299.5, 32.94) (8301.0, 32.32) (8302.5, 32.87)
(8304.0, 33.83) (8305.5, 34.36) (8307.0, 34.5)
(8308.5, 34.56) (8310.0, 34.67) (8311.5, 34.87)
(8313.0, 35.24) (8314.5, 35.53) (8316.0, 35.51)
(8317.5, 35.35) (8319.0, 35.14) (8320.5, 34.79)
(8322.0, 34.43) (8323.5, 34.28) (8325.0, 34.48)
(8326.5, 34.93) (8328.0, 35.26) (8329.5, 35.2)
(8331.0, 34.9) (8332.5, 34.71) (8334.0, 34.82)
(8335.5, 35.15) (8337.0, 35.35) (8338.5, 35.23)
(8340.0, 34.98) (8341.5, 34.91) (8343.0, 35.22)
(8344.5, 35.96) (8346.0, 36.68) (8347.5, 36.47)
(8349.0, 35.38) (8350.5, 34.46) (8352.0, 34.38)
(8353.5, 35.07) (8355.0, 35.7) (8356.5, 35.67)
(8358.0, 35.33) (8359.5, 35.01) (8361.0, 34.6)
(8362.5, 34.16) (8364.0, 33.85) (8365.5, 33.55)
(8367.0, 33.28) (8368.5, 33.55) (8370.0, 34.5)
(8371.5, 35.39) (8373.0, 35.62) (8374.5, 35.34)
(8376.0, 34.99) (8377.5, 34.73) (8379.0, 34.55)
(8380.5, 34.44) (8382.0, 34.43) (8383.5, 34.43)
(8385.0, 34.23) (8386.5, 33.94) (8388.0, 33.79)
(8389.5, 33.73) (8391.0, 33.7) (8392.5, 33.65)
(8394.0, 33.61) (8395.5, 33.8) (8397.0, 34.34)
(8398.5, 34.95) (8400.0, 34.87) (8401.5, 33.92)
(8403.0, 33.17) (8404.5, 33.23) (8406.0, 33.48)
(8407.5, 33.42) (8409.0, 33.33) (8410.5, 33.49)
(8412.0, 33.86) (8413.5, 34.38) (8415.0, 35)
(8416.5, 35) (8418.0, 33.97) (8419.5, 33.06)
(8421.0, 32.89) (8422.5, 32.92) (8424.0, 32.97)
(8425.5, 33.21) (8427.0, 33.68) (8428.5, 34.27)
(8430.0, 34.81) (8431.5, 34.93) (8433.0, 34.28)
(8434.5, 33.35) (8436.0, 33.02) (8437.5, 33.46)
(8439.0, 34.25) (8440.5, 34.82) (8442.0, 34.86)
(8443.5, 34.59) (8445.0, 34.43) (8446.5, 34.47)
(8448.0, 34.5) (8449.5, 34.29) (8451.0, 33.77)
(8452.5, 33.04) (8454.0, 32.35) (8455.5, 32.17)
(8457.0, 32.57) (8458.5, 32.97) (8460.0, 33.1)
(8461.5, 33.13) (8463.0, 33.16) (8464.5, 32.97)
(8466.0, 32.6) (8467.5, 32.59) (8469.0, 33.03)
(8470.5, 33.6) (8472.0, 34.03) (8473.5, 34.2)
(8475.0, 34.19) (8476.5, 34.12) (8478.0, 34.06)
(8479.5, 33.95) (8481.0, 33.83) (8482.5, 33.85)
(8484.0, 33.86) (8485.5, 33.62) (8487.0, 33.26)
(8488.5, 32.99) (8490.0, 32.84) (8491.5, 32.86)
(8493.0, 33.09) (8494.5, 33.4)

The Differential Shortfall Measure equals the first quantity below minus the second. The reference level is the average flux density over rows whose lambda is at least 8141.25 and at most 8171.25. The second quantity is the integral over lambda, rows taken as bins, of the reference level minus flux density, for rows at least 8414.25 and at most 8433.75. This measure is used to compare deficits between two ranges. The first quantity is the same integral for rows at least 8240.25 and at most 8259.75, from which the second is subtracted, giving -44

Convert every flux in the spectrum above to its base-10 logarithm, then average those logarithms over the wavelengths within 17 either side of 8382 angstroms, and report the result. 1.54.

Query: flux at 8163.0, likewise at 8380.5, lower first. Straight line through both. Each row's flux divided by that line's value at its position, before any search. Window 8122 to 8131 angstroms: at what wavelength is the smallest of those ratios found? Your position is 8124.0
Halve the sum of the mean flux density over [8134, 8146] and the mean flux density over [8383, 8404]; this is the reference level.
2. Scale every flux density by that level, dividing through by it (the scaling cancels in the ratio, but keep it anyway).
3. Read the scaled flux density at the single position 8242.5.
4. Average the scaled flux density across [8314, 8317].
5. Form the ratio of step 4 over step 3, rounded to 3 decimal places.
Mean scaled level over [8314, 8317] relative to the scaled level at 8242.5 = 1.006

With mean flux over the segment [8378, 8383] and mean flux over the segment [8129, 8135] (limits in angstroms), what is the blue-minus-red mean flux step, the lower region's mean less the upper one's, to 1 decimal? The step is 3.0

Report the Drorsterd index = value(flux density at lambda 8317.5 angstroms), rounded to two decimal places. 35.35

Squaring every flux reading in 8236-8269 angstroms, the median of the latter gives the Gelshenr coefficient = 1323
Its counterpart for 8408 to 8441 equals 1140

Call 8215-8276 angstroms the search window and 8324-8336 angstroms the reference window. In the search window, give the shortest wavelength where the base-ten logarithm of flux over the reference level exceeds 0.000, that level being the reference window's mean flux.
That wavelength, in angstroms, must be 8215.5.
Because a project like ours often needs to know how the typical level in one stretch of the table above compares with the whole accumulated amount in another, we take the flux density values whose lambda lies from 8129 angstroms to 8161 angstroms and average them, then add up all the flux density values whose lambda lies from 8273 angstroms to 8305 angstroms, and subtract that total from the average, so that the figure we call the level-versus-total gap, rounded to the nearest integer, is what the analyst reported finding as -686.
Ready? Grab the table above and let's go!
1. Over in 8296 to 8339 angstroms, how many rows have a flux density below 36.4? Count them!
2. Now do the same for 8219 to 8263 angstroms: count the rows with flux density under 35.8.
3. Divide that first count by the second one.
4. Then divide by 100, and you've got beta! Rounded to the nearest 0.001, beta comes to 0.032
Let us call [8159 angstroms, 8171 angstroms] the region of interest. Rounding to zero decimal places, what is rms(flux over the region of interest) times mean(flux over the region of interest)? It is 1387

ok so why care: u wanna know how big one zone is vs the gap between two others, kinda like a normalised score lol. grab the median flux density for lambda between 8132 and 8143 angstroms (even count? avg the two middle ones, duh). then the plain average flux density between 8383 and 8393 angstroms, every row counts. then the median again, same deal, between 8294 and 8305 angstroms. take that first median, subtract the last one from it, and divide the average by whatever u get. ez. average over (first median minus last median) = 10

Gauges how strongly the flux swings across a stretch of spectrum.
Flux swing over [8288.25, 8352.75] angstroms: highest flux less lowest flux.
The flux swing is 4.4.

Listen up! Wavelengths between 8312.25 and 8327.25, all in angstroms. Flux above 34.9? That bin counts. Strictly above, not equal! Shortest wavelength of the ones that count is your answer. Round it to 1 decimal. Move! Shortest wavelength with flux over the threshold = 8313.0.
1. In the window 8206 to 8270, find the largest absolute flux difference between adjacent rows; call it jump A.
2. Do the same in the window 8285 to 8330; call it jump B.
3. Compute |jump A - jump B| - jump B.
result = -0.56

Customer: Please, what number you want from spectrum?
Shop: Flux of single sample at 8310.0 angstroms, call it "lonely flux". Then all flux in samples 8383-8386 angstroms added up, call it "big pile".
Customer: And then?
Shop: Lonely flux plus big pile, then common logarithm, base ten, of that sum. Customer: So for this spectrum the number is 2.01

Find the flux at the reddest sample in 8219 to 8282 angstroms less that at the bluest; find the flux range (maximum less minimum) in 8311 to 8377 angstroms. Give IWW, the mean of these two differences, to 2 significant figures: 1.2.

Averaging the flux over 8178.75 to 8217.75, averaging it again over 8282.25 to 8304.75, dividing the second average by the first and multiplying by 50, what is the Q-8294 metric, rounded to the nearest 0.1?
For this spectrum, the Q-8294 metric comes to 46.7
